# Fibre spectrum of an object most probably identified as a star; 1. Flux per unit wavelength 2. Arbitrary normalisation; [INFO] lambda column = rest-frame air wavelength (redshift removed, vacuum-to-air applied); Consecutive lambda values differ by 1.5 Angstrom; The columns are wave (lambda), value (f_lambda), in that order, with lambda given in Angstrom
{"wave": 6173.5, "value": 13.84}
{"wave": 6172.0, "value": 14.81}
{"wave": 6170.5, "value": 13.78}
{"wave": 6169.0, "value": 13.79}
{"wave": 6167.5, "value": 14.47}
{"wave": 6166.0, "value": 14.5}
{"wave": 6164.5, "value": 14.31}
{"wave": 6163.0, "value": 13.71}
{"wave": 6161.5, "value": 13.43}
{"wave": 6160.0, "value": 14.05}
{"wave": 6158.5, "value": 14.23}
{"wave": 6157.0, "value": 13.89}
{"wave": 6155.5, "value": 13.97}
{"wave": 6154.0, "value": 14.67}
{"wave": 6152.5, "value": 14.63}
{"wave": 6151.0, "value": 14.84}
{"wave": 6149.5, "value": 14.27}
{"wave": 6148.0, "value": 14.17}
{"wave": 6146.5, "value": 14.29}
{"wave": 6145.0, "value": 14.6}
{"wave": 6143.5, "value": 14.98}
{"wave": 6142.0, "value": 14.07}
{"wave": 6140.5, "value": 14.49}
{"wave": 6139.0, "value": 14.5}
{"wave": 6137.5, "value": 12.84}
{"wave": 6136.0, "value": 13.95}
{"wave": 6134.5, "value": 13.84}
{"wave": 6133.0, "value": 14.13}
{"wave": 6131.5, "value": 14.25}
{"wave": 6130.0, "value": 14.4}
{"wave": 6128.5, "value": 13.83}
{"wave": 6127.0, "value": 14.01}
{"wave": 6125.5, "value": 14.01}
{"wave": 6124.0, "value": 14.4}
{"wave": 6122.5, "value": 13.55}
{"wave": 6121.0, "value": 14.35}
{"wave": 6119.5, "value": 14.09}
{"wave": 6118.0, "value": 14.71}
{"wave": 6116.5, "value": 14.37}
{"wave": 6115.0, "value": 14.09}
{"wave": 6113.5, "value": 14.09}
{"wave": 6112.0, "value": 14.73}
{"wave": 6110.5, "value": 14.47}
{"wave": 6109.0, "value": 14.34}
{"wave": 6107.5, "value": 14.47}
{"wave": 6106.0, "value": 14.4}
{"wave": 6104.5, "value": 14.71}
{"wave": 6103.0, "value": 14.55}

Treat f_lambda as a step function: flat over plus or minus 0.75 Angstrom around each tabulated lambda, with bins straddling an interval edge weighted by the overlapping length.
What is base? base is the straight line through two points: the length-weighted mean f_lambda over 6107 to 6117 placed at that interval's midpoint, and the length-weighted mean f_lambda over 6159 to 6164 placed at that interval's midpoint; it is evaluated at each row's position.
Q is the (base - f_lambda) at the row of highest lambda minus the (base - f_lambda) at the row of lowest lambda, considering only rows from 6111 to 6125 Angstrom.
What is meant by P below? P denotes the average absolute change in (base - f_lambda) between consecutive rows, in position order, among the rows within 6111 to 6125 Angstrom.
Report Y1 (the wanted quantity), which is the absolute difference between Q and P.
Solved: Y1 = 0.29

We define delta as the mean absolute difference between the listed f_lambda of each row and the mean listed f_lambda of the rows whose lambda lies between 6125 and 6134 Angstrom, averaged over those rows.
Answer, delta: 0.155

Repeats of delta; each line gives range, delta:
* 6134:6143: 0.406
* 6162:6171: 0.333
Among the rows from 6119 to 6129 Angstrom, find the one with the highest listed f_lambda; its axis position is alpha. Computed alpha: 6124.0 Angstrom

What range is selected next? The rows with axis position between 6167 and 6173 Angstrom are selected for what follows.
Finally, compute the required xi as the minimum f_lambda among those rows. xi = 13.78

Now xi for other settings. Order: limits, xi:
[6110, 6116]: 14.09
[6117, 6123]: 13.55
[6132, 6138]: 12.84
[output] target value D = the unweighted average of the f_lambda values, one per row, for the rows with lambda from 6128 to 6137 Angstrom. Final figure 14.1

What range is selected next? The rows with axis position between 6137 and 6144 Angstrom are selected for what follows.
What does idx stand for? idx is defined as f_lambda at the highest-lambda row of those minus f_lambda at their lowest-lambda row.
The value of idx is 2.1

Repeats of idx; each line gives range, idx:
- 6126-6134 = 0.1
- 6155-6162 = -0.5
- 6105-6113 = 0.3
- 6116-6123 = -0.8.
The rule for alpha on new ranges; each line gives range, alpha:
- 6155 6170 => 6166.0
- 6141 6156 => 6143.5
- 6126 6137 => 6130.0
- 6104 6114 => 6112.0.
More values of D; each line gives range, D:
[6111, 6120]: 14.3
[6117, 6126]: 14.2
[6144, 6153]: 14.5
